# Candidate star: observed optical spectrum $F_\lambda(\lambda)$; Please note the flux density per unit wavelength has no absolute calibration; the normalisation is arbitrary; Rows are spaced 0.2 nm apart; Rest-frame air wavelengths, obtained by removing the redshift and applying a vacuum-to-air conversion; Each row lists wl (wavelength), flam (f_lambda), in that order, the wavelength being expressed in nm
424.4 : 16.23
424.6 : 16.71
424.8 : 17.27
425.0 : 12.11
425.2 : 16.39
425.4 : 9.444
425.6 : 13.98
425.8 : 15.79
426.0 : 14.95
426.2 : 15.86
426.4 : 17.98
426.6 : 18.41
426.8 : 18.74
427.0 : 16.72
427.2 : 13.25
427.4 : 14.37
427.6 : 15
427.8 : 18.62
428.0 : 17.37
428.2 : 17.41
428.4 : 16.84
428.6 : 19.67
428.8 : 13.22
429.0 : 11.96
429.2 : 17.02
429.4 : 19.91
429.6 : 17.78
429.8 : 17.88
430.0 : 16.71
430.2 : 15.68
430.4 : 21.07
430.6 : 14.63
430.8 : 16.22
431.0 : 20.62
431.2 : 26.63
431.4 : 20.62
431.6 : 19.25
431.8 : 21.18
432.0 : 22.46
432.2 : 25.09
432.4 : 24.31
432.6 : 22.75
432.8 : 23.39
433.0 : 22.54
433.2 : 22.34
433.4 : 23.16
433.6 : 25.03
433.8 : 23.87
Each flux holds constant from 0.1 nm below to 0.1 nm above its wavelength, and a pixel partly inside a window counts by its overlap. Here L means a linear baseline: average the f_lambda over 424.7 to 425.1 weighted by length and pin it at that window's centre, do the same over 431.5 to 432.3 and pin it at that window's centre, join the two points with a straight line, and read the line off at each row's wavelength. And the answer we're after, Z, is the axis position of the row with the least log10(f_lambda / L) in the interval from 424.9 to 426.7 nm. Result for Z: 425.4 nm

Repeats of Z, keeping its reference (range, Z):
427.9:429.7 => 429.0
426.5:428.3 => 427.2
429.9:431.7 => 430.6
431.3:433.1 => 431.6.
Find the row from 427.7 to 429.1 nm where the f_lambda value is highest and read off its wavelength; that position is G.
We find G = 428.6 nm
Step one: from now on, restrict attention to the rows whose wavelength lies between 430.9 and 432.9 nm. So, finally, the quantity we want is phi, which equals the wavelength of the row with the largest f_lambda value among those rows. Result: 431.2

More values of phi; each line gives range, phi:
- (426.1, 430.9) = 430.4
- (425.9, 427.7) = 426.8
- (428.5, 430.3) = 429.4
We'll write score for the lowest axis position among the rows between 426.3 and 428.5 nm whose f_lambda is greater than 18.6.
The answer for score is 426.8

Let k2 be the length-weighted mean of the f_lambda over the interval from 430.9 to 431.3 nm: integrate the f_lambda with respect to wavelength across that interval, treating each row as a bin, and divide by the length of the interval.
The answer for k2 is 23.6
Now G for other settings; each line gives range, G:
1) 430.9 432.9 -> 431.2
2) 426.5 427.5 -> 426.8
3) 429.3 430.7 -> 430.4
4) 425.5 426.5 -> 426.4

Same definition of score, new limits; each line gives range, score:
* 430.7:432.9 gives 431.0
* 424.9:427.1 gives 426.8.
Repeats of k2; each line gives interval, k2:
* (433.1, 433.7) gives 23.5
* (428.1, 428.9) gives 16.8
